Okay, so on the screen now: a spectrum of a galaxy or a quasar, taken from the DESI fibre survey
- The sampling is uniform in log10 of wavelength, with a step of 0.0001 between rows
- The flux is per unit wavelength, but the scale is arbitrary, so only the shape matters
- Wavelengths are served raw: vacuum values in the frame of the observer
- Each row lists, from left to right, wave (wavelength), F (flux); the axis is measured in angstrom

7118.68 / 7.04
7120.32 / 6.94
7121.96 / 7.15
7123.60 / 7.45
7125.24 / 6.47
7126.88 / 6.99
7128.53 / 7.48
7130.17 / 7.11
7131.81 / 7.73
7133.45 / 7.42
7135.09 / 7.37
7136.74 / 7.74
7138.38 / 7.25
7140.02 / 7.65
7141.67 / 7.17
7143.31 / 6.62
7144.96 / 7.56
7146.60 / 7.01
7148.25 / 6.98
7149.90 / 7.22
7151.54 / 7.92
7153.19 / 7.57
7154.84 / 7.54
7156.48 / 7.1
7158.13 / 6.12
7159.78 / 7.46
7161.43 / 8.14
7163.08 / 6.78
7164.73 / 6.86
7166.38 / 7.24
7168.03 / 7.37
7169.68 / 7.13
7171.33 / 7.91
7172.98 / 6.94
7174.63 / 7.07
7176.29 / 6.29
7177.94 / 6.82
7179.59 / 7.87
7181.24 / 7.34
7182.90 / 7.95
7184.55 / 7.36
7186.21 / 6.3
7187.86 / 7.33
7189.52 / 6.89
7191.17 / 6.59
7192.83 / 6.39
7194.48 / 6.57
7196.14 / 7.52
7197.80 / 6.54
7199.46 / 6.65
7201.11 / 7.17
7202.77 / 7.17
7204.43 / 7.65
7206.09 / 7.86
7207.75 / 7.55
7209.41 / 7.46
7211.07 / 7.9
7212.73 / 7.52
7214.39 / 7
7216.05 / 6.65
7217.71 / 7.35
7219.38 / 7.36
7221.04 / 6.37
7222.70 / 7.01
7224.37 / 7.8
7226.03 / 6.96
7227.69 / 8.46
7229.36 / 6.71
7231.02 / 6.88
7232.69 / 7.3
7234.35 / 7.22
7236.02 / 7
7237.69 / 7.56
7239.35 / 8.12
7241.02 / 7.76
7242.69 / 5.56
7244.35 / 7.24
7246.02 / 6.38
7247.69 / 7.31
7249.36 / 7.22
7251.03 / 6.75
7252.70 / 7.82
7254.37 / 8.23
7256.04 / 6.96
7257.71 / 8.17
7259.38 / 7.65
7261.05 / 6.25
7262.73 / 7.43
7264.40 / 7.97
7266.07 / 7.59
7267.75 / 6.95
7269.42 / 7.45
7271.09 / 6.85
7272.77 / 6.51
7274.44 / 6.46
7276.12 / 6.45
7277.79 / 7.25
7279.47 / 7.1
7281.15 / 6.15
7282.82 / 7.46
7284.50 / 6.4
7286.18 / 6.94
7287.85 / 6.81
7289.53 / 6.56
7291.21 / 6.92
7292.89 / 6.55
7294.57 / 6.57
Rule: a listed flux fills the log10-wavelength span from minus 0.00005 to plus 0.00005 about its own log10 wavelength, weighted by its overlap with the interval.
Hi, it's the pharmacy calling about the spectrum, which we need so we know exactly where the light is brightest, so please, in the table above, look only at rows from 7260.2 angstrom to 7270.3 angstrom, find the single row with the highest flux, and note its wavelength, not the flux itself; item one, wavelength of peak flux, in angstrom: 7264.40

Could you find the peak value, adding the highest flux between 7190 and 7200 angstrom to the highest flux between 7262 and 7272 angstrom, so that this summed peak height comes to 15.5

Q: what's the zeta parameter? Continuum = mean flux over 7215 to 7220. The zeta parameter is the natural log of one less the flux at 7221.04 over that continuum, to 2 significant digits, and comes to -2.3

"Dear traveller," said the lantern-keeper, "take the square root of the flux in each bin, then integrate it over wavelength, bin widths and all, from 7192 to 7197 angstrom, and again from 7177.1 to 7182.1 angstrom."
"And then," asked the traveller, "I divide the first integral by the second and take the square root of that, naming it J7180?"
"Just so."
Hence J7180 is 0.98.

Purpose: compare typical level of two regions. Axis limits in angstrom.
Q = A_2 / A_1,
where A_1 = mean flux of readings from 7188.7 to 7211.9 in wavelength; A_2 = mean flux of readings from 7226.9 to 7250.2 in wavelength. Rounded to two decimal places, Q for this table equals 1.01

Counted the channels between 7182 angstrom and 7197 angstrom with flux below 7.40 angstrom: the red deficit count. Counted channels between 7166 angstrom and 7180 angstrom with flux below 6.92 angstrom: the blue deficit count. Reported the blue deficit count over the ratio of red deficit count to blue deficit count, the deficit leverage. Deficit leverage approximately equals 0.57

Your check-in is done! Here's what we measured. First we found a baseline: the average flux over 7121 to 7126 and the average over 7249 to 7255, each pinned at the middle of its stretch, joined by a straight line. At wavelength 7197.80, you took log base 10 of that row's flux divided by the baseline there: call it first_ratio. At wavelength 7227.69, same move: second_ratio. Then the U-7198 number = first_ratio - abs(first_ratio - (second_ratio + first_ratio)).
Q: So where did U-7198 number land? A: -0.11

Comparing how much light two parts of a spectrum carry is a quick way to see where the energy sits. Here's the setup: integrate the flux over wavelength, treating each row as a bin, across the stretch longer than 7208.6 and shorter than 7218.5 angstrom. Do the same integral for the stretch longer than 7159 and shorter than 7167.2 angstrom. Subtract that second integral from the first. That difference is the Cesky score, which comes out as 13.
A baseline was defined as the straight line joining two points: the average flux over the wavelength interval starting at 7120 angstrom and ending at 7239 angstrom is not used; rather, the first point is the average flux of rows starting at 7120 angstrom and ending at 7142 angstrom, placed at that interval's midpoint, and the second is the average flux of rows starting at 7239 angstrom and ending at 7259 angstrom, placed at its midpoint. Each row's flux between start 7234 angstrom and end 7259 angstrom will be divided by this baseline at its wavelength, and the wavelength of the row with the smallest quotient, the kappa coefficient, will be 7242.69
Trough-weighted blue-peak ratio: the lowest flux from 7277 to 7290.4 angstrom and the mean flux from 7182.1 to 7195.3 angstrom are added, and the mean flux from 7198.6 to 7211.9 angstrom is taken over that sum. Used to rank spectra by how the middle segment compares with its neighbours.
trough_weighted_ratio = 0.568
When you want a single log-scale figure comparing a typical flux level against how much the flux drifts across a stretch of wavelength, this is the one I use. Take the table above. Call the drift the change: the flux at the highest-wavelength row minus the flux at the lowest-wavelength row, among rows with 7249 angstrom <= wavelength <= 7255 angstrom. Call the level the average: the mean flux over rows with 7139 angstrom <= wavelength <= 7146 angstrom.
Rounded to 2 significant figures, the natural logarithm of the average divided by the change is 2.0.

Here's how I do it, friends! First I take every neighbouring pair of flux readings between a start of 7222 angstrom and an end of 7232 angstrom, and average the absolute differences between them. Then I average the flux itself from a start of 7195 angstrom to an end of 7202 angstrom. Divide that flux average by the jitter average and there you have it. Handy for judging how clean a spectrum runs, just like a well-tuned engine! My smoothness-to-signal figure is 6.9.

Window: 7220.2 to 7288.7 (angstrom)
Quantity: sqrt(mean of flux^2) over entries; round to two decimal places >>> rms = 7.16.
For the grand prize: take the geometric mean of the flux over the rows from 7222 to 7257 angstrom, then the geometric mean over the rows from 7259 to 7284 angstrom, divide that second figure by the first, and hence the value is 0.97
